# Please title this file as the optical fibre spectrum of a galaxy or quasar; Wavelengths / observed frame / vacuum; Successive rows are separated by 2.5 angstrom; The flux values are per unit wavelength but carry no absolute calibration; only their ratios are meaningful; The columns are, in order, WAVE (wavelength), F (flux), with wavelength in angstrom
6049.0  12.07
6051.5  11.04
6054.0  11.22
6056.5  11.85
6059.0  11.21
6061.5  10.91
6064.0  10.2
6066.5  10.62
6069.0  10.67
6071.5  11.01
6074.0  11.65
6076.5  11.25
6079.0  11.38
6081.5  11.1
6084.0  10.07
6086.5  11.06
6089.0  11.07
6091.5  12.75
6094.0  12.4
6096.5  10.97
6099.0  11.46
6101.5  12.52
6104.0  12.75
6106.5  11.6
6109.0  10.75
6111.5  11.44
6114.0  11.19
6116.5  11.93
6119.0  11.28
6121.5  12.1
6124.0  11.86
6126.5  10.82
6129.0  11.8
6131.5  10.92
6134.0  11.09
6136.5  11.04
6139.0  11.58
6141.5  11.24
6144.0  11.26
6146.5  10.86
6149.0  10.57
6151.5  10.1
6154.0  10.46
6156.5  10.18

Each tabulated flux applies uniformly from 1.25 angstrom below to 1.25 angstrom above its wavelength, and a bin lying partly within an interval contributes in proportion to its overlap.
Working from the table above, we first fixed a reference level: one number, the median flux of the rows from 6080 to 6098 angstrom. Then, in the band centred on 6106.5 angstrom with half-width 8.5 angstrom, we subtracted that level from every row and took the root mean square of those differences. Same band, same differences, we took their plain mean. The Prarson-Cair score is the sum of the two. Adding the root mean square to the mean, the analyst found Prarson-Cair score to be 1.5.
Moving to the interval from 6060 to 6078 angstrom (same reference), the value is 0.3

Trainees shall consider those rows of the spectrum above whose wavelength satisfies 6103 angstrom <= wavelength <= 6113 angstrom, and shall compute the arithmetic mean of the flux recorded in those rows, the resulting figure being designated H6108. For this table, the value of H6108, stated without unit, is 11.6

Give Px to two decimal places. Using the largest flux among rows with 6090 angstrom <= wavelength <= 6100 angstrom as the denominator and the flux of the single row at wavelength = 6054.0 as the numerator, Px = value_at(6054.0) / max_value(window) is 0.88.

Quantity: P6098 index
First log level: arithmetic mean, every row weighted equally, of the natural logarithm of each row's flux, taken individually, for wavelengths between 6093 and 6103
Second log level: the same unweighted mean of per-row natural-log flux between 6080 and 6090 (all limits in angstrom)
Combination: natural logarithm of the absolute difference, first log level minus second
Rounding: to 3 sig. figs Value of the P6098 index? -2.42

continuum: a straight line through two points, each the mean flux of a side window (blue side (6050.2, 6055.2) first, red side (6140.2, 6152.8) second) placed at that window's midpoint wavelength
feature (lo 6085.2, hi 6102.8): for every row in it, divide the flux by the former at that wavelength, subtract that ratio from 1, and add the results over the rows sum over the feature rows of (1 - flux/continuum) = -0.48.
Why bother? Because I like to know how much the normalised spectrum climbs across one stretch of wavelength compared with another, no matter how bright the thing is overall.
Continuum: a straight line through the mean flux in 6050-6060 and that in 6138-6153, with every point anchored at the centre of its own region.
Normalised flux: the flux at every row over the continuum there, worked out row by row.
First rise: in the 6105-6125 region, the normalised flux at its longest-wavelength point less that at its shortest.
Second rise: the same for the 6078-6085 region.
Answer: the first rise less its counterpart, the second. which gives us 0.15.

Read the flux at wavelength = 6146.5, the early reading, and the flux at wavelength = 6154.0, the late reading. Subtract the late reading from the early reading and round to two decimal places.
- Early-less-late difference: 0.40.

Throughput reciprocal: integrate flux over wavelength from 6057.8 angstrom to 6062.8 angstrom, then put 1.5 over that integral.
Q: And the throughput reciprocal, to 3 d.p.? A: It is 0.027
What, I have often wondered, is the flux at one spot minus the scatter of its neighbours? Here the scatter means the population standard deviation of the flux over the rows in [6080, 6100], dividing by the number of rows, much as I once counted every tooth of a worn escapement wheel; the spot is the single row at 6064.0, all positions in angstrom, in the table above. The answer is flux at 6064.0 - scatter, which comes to 9.4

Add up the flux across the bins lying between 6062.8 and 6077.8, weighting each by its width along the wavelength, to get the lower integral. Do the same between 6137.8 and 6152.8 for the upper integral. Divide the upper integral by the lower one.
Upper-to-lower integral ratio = 1.00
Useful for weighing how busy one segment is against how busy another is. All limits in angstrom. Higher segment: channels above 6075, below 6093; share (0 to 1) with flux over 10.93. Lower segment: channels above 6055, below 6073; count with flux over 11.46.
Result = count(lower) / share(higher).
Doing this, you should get 1.17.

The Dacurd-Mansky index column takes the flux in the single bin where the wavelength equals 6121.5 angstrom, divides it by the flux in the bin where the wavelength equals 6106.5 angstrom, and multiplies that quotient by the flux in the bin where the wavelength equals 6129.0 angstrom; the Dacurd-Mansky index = 12.3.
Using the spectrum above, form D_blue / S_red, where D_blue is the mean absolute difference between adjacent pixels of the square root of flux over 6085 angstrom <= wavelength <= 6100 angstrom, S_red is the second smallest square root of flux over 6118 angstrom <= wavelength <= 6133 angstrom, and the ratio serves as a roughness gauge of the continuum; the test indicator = 0.035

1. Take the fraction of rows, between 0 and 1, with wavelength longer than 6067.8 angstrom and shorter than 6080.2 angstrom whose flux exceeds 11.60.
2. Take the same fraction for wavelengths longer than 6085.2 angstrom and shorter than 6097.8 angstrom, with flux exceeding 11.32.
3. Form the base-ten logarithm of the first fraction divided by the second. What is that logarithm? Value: -0.3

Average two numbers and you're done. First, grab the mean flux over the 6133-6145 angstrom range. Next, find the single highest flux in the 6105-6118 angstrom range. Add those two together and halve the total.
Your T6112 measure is 11.6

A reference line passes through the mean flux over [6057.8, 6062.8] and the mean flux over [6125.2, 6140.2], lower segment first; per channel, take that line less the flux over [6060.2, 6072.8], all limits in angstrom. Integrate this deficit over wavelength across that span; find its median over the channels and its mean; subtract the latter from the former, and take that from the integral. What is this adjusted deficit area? 5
